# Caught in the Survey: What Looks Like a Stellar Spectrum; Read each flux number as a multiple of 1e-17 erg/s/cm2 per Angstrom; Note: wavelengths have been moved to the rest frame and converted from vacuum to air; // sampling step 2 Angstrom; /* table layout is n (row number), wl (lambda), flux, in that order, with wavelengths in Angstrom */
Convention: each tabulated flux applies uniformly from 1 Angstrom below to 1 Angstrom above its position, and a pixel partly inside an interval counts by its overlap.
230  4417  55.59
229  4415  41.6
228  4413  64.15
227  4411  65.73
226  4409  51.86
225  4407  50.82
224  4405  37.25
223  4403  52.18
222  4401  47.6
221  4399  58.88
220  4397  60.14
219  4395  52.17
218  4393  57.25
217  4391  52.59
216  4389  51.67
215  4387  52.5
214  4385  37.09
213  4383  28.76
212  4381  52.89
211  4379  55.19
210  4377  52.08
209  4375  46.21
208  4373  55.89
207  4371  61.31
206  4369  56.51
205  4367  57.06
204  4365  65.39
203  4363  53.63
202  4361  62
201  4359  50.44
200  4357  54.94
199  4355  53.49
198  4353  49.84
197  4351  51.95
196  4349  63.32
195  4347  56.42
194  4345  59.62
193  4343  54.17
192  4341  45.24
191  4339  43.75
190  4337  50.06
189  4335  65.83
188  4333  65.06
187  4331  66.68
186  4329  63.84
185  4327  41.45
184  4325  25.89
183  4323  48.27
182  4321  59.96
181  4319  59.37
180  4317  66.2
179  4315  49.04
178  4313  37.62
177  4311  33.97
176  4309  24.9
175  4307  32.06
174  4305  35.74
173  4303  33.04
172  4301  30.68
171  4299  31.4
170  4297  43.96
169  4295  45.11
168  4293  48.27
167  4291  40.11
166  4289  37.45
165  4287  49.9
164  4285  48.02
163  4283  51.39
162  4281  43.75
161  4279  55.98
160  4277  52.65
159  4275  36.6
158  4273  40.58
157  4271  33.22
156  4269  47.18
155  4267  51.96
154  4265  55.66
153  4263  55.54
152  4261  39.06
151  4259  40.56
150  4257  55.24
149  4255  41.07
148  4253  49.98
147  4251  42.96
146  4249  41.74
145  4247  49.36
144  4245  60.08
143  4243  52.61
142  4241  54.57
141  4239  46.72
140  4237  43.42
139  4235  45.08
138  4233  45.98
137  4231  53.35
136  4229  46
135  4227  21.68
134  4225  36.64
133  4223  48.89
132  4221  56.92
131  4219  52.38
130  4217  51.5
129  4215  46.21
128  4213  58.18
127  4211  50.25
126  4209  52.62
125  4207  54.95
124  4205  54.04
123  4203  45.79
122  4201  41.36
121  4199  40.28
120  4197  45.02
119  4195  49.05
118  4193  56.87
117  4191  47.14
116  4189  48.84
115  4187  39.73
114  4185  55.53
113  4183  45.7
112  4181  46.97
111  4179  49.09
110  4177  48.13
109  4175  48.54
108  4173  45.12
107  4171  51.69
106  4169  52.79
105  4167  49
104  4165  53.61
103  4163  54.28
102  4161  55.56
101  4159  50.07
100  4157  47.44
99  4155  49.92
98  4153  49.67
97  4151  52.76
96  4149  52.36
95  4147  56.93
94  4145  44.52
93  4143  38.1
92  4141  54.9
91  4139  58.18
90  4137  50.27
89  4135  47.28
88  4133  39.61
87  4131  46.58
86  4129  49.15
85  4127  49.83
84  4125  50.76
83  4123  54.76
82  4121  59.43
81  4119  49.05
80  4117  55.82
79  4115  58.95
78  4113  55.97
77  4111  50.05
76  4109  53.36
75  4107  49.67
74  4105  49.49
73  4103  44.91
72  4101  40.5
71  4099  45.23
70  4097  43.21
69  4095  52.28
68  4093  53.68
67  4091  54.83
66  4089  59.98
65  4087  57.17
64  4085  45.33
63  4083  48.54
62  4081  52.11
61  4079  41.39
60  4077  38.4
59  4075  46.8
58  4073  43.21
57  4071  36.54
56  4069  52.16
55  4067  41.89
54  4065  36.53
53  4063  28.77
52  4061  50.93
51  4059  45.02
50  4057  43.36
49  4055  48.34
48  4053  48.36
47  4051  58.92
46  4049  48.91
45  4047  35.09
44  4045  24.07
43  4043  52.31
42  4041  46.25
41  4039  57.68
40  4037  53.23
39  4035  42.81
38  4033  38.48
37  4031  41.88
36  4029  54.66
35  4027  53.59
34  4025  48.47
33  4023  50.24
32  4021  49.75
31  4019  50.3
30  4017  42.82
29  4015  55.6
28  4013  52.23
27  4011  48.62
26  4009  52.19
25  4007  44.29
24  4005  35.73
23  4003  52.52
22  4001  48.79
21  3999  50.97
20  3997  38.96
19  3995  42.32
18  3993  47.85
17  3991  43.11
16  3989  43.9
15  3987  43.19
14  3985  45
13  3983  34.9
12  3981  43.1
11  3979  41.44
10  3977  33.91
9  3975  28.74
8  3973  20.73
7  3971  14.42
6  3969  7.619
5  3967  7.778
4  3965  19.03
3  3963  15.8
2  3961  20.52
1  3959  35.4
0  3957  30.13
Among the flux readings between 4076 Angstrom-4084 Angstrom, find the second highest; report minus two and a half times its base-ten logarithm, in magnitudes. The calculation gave -4.22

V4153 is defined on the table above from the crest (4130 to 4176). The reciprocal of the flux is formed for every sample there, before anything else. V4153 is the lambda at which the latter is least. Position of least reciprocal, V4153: 4139 Angstrom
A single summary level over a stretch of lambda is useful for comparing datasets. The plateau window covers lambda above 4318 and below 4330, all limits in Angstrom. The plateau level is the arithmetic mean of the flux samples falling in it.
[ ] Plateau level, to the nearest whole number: 50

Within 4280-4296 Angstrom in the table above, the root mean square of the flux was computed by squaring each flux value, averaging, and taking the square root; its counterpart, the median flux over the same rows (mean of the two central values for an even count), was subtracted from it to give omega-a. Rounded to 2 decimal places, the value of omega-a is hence -0.84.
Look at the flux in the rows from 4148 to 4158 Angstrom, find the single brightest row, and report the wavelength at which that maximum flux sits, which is 4151 Angstrom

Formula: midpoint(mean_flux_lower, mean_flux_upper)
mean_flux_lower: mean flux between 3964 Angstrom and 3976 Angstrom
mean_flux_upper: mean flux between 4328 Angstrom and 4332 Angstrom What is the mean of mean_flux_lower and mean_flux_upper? 41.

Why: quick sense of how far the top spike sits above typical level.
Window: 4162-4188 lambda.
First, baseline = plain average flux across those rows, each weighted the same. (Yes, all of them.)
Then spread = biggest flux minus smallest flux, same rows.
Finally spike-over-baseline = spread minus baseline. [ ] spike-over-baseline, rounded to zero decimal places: -33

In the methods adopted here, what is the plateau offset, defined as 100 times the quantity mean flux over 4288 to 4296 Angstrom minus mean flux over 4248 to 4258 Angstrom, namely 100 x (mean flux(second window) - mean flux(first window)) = -346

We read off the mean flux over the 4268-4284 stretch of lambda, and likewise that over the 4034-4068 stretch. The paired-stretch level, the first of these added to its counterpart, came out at 90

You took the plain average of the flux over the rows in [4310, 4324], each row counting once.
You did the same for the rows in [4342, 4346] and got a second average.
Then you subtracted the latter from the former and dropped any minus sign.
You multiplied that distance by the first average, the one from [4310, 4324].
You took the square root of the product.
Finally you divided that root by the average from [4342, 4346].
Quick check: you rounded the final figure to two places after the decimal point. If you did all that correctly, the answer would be 0.31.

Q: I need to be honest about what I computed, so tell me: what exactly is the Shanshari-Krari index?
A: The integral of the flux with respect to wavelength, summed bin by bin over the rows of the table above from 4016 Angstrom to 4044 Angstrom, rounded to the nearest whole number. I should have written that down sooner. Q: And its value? 1365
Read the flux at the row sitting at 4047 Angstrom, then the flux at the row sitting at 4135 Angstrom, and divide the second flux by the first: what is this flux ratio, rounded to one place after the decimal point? 1.3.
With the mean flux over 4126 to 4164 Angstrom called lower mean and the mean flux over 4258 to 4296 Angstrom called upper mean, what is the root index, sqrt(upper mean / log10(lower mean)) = 5.20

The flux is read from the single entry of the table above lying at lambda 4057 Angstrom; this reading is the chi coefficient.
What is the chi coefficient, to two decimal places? 43.36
